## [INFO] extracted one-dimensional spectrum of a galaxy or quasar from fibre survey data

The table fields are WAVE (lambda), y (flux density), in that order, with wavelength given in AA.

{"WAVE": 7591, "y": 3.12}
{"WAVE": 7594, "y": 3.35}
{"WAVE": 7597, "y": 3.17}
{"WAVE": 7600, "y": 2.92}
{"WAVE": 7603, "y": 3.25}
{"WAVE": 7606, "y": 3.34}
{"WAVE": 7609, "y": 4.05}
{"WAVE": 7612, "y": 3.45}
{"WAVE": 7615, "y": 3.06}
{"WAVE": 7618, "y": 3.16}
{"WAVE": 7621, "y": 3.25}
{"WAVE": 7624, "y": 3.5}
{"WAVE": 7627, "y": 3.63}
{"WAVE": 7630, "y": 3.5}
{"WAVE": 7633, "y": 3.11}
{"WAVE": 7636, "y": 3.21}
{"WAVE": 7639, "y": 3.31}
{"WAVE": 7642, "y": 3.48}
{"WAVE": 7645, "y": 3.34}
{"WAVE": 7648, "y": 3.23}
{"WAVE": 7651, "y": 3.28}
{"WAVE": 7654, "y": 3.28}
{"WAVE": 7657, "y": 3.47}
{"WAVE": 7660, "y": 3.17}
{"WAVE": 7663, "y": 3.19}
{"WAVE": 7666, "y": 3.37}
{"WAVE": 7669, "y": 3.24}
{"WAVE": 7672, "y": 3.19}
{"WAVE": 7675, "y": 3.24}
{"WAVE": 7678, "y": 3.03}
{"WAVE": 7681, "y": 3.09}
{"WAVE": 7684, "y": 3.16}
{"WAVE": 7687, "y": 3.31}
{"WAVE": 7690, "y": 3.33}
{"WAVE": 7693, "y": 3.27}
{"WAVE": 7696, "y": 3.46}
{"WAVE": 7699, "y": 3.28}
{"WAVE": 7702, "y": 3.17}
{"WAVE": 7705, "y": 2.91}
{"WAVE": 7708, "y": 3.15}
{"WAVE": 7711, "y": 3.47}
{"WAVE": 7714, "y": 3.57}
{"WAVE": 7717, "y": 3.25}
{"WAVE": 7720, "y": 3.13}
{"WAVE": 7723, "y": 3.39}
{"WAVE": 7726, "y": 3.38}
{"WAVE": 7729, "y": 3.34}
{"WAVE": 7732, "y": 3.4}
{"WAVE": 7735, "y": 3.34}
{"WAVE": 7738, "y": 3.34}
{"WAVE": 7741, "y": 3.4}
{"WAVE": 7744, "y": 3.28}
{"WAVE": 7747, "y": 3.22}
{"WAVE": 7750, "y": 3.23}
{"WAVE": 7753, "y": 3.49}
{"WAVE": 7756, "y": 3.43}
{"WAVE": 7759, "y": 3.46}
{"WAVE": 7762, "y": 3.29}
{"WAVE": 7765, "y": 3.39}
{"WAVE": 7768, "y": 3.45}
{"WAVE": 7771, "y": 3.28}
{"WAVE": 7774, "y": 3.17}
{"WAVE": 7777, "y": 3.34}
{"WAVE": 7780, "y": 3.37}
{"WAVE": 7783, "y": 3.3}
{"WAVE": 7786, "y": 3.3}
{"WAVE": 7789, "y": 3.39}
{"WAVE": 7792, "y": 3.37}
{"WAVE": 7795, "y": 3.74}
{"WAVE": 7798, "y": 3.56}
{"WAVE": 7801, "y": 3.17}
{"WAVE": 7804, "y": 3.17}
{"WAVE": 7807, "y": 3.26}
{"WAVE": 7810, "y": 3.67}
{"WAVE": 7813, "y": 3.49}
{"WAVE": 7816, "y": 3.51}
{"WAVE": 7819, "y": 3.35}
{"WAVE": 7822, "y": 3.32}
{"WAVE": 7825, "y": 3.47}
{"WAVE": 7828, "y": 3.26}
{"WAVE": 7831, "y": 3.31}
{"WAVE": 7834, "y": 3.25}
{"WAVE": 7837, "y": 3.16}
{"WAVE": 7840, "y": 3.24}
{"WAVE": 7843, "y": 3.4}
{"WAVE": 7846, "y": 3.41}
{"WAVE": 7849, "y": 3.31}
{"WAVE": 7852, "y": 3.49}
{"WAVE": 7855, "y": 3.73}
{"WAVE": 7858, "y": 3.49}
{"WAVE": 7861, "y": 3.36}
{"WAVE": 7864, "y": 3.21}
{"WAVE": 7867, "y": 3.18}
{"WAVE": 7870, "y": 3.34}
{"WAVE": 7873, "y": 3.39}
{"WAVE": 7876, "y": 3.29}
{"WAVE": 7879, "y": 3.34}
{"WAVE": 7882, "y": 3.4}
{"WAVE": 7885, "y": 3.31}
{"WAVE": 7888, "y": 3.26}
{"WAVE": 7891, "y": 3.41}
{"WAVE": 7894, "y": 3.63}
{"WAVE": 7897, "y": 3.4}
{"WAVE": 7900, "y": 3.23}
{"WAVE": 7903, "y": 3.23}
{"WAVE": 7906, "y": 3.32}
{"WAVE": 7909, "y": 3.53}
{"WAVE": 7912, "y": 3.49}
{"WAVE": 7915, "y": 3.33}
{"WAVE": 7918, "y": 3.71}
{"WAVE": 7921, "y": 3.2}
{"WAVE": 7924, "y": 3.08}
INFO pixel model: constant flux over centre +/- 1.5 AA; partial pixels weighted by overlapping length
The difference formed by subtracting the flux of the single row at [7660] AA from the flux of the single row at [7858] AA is 0.3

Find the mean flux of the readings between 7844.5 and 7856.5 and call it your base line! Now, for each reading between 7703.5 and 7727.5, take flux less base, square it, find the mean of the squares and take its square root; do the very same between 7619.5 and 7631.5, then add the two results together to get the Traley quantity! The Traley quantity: 0.424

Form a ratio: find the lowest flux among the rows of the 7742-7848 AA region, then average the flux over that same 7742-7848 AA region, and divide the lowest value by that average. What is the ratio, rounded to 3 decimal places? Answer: 0.941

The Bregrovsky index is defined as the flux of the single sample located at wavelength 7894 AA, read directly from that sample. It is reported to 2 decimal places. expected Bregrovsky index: 3.63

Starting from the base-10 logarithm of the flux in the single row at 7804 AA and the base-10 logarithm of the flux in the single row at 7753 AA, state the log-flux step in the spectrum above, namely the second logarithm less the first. 0.042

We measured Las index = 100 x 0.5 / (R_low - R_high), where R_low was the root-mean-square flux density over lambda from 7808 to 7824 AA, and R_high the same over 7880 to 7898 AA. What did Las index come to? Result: 750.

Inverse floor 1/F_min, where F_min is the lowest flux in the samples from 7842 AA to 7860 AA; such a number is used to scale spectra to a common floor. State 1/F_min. 0.302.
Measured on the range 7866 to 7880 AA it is 0.314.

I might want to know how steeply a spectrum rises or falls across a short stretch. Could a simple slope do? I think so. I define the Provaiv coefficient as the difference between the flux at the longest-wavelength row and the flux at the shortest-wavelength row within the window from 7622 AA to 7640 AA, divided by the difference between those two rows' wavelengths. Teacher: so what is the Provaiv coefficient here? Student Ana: -0.013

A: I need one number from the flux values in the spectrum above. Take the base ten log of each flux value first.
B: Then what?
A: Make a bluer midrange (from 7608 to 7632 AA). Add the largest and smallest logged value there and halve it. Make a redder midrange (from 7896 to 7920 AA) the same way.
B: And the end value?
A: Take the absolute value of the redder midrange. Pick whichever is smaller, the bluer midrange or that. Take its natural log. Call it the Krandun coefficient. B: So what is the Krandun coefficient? -0.618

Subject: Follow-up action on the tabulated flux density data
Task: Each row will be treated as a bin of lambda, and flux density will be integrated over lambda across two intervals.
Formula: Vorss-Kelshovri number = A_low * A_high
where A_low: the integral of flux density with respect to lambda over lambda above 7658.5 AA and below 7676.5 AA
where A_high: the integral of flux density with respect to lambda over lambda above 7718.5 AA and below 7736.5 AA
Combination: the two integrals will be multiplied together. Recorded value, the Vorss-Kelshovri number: 3489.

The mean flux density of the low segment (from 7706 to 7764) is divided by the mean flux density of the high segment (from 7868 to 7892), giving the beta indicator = 1.001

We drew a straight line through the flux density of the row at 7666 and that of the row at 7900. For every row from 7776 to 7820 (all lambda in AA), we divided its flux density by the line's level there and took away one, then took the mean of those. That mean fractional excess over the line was 0.033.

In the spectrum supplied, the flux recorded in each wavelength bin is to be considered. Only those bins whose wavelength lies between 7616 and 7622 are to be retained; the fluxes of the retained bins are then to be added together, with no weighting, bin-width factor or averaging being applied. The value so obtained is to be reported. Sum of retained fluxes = 6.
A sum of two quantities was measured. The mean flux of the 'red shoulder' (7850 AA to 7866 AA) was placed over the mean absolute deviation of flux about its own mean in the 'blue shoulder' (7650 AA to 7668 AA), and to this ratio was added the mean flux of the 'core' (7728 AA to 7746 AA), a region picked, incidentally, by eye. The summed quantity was 44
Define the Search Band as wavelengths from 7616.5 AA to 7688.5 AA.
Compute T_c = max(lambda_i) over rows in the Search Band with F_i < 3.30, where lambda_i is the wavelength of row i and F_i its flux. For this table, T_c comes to 7684 AA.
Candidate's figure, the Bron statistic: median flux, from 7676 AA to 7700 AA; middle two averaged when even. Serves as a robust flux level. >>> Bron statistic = 3.275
